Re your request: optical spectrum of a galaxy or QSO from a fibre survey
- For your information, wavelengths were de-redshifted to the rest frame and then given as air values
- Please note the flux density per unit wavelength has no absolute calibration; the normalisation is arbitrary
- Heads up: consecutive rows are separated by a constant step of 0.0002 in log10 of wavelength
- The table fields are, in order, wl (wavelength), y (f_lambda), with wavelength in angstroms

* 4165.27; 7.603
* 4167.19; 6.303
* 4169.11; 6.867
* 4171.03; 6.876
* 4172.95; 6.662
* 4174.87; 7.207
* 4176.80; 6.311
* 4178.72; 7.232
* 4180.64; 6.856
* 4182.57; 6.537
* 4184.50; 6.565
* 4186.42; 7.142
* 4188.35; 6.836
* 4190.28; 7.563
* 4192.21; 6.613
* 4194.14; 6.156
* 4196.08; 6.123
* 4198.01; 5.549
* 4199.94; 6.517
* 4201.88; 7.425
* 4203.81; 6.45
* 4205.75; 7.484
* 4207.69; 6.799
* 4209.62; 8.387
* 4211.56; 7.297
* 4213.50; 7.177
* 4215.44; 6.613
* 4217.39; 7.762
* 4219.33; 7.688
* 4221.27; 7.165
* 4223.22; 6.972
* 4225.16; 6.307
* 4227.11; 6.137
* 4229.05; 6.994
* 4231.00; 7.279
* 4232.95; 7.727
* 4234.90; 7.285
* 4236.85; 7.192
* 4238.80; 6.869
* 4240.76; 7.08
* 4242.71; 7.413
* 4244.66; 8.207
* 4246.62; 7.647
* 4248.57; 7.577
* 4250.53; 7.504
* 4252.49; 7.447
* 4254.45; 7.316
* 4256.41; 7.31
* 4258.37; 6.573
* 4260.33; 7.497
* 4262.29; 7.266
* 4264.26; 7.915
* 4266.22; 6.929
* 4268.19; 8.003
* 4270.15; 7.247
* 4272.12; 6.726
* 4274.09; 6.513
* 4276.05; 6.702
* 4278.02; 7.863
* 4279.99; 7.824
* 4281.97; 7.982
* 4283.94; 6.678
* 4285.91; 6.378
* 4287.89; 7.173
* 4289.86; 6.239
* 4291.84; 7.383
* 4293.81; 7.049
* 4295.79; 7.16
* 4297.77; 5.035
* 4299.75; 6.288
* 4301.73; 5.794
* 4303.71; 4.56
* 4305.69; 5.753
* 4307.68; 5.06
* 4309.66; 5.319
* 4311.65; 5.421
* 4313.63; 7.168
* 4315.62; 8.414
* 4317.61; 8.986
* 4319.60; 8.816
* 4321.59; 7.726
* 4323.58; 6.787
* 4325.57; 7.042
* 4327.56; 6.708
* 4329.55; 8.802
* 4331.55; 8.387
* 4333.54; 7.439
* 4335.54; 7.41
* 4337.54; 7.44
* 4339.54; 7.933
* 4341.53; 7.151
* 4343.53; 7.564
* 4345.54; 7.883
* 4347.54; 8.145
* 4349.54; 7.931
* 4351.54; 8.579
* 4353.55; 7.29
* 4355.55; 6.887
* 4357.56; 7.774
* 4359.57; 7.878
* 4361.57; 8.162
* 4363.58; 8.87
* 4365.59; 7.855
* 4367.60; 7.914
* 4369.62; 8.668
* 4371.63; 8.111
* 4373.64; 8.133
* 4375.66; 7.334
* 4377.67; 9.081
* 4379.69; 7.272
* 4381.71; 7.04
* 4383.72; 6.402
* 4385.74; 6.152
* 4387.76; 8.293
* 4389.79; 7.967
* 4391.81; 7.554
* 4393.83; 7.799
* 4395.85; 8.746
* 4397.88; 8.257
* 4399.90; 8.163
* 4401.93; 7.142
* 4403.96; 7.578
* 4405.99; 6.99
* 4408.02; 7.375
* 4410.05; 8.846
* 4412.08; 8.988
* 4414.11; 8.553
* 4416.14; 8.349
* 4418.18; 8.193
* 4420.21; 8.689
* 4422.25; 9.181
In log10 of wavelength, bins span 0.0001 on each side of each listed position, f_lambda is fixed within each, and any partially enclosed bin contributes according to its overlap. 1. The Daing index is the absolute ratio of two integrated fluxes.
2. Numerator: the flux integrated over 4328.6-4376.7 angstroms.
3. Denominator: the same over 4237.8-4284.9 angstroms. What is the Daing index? 1.10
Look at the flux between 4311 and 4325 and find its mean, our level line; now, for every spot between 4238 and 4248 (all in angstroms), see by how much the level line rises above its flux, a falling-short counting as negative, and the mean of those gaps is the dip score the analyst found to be 0.2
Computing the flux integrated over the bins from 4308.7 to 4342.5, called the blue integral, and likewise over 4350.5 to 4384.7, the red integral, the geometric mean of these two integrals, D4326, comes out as 260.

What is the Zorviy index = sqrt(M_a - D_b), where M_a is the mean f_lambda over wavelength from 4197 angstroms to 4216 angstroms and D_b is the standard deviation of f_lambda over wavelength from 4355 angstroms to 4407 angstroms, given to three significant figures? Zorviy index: 2.50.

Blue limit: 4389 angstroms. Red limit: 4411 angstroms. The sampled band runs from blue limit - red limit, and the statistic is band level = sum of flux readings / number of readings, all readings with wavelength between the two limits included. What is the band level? 7.9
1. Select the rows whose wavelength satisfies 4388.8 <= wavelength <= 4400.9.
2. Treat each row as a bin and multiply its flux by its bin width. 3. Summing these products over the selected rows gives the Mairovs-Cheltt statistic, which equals 98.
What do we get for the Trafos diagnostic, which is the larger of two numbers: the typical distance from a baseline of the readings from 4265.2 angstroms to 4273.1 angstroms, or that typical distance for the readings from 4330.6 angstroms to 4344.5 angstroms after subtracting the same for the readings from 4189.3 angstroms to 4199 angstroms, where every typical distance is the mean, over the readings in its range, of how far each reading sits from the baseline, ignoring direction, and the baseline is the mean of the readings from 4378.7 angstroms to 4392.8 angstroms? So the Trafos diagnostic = 0.40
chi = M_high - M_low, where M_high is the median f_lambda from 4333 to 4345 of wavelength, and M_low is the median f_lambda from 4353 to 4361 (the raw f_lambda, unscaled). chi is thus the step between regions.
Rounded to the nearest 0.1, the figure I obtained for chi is -0.1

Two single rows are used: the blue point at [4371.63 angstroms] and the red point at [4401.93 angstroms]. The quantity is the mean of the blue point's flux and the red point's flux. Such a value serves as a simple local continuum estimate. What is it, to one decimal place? 7.6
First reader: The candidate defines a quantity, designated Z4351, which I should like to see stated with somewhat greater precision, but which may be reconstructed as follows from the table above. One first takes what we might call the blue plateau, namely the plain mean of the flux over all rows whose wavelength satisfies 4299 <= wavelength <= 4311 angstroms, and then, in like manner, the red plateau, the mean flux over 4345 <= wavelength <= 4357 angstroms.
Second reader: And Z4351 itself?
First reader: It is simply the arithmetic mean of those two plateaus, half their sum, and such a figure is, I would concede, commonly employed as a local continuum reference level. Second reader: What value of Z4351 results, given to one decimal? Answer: 6.6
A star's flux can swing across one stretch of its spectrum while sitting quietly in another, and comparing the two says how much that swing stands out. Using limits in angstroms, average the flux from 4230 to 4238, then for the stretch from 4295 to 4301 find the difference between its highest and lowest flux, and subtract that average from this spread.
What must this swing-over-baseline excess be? -5.2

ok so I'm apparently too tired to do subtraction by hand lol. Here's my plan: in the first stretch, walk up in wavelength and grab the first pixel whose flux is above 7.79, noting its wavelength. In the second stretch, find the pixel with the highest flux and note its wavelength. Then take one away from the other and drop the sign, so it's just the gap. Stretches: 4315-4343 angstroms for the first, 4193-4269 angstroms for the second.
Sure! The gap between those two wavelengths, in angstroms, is 106.0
